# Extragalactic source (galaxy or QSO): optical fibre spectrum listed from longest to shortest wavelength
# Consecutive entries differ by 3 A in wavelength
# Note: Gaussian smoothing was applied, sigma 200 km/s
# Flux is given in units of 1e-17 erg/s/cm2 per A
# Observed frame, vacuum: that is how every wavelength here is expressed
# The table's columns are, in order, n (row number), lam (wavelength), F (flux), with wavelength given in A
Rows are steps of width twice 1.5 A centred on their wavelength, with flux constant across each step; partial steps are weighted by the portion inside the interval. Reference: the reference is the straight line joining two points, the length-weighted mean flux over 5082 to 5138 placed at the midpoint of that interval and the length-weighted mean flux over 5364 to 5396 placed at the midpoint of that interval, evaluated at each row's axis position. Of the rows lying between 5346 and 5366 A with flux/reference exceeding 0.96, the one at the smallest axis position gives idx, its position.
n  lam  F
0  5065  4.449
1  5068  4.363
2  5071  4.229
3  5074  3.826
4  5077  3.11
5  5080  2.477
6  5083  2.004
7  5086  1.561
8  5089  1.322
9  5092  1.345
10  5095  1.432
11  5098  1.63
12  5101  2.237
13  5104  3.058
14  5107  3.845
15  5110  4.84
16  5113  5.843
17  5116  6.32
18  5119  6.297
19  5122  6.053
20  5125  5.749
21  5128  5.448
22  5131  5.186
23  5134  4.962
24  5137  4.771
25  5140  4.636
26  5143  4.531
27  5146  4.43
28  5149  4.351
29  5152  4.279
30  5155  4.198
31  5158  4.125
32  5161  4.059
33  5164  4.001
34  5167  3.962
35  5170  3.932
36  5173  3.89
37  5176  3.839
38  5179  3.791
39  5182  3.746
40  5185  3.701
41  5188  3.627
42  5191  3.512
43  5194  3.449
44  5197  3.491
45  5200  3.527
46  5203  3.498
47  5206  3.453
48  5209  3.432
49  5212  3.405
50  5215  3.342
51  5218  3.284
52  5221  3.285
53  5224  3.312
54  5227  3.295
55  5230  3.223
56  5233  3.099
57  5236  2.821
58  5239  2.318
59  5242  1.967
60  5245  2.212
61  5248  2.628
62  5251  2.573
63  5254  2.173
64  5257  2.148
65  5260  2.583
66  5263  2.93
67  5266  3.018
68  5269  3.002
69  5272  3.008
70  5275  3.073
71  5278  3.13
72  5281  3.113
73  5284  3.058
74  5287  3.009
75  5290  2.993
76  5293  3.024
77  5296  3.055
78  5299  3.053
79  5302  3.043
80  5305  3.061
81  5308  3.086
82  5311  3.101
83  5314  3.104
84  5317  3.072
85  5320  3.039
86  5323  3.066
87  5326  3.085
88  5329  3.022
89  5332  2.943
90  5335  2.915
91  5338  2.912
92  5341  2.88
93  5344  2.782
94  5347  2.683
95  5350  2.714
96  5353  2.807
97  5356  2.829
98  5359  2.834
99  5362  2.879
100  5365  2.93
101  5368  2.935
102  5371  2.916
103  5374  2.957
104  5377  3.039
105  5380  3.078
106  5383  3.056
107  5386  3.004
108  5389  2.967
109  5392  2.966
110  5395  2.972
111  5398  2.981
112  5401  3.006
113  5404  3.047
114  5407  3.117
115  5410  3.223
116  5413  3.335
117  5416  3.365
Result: 5365 A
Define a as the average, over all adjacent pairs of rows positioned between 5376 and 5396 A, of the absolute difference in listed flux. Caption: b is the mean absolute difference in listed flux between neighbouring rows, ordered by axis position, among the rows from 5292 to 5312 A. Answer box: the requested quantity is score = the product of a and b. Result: 0.000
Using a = 0.03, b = 0.02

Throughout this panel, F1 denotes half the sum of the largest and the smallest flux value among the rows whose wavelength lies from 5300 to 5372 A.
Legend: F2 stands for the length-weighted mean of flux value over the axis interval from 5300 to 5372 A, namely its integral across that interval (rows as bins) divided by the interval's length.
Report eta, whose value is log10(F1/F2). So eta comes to -0.008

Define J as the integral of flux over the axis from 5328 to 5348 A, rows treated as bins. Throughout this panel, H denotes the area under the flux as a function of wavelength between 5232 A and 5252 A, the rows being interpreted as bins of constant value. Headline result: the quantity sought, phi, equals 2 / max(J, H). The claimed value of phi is 0.035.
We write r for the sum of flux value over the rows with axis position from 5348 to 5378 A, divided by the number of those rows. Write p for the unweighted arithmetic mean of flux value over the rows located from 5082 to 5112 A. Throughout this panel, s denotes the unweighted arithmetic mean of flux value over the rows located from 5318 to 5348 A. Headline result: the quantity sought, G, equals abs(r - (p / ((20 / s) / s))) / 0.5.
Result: 3.8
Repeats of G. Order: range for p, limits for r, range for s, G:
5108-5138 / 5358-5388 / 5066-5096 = 2.3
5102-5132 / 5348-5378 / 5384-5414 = 0.8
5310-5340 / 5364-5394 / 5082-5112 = 4.3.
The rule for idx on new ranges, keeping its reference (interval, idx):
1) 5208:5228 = 5209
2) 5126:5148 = 5128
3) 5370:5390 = 5371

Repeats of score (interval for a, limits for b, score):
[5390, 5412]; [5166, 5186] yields 0.002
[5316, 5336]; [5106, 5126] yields 0.021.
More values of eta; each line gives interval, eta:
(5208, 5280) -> -0.029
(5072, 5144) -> -0.003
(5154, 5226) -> 0.010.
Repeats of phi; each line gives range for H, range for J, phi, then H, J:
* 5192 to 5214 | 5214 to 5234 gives 0.026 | 76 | 65.3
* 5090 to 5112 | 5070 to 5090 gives 0.034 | 59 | 52.8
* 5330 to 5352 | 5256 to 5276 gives 0.032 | 62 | 56.7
